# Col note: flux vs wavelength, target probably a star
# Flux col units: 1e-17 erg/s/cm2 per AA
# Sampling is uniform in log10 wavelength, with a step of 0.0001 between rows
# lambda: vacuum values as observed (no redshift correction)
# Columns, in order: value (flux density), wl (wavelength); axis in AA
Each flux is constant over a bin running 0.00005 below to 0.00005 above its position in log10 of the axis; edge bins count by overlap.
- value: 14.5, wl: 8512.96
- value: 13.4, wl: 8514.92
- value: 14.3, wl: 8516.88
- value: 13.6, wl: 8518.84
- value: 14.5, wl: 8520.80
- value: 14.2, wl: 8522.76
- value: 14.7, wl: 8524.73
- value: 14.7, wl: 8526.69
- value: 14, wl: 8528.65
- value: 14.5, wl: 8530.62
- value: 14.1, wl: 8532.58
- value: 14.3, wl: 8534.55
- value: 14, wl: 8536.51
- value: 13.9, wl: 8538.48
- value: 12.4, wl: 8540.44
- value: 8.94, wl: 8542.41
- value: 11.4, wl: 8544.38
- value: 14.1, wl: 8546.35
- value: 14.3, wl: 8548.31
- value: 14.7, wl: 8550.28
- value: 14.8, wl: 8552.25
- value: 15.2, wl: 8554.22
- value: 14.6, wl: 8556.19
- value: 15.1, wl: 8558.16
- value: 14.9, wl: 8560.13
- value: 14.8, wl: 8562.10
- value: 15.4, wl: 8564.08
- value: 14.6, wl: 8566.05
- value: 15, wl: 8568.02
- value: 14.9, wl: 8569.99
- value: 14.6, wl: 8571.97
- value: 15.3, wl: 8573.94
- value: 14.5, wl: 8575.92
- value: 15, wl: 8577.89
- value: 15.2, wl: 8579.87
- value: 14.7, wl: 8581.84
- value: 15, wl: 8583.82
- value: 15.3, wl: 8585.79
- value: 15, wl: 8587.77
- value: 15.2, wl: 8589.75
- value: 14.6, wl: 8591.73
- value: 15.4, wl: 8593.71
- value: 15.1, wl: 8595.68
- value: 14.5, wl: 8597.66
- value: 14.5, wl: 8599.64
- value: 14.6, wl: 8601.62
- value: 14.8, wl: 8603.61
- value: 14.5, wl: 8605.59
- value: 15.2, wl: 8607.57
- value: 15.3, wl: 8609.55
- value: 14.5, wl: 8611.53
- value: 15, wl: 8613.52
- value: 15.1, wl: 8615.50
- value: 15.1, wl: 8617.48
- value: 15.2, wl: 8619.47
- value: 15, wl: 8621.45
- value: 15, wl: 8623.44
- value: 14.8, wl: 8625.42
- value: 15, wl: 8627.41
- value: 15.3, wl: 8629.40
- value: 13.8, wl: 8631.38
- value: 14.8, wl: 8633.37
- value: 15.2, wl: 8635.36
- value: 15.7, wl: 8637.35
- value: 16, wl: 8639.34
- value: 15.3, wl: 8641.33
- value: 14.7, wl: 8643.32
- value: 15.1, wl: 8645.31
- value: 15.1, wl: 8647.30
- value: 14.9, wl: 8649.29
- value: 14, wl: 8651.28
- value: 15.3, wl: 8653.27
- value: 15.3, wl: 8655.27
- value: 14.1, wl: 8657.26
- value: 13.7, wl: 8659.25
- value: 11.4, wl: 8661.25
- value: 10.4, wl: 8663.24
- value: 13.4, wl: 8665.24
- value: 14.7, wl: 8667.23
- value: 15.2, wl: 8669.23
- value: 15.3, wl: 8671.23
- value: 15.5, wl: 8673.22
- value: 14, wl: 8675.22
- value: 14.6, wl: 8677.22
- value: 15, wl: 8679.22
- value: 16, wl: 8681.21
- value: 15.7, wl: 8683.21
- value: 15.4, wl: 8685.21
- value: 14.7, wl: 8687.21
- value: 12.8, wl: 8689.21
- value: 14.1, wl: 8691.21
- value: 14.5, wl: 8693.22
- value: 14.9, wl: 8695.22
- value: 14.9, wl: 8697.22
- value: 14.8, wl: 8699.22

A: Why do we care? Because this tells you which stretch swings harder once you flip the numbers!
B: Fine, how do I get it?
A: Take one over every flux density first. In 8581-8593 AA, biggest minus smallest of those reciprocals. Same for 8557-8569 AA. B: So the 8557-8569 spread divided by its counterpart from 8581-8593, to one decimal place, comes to 1.1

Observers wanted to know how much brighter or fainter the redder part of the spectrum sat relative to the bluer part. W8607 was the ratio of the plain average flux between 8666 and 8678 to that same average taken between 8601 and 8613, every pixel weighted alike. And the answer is 1.00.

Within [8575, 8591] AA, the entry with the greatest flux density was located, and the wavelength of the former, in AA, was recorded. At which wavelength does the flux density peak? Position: 8585.79 AA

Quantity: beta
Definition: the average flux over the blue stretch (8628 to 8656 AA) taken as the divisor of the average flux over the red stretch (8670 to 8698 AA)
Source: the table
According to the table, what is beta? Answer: 0.99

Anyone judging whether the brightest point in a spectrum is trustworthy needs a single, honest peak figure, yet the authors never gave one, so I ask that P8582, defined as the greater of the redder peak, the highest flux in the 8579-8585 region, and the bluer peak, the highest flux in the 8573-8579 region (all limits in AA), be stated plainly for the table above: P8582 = 15.3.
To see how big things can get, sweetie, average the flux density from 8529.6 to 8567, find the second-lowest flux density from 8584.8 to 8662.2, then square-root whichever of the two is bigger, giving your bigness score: 3.74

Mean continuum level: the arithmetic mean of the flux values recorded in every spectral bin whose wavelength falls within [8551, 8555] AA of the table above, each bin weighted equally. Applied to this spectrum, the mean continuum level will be 15.0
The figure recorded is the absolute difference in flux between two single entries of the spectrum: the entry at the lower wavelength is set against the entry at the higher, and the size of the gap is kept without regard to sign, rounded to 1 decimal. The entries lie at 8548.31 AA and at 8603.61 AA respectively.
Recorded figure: 0.5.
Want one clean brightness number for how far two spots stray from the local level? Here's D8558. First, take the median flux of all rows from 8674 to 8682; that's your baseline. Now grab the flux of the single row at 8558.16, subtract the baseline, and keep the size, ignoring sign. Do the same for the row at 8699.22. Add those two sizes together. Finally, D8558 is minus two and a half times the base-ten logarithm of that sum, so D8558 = 1.3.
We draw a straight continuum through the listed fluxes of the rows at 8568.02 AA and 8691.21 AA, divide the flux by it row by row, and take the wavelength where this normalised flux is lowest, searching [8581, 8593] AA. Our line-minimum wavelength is 8591.73 AA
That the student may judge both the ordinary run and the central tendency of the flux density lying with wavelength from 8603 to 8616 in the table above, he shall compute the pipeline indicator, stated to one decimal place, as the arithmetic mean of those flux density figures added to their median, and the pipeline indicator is 29.9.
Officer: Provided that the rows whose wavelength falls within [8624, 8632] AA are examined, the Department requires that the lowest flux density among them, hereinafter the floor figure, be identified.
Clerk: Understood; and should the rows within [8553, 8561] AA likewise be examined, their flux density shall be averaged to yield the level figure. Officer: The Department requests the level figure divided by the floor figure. 1.08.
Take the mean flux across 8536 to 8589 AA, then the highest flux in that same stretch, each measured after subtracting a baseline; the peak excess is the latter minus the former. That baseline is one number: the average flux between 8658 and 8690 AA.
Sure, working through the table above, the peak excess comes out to 1.0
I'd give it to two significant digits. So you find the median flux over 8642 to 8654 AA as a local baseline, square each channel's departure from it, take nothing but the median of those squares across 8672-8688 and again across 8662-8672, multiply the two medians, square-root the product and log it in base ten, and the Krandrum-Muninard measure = -0.87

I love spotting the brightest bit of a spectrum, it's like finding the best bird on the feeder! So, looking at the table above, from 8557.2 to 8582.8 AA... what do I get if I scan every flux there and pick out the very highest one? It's 15.4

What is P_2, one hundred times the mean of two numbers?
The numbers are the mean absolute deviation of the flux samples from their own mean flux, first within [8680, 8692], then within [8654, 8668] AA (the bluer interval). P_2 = 114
